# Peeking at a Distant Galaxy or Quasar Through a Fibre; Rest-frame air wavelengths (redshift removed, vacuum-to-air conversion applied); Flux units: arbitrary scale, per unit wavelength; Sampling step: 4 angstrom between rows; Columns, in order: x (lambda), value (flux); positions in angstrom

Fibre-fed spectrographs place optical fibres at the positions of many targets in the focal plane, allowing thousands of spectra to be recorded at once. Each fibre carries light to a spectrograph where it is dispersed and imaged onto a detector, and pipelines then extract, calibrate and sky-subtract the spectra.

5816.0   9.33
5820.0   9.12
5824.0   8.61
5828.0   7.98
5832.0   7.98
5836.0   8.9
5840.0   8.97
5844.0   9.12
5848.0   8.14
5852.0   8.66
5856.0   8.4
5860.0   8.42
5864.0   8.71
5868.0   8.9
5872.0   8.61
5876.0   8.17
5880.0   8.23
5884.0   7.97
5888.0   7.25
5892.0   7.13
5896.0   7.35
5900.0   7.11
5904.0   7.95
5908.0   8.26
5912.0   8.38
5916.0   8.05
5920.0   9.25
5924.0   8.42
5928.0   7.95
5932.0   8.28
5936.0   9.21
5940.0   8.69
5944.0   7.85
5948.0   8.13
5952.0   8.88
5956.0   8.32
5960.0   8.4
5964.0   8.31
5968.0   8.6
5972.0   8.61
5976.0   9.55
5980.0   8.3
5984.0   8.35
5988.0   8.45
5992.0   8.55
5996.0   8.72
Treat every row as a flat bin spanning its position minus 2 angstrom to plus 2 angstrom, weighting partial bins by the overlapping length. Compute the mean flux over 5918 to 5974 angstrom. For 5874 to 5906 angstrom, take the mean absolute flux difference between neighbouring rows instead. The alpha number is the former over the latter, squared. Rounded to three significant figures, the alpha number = 584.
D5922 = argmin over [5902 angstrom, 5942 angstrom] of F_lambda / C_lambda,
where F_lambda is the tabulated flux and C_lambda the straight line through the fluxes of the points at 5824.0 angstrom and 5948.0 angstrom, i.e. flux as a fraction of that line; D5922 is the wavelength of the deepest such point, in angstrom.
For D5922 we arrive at 5904.0 angstrom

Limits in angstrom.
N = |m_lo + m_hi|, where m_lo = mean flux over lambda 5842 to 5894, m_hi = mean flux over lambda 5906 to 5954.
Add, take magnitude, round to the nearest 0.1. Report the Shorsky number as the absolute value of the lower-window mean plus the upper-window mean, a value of 16.7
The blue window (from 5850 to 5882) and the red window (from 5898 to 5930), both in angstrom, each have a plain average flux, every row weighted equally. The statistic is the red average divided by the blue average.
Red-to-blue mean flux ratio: 0.96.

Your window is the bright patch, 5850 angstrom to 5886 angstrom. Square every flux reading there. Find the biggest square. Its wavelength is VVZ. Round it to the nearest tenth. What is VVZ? 5868.0 angstrom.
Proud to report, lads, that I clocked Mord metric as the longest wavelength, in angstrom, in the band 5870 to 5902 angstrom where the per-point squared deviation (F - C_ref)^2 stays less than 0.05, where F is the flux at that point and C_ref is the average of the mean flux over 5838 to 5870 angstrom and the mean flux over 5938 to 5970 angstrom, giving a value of 5872.0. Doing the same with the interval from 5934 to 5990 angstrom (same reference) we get 5988.0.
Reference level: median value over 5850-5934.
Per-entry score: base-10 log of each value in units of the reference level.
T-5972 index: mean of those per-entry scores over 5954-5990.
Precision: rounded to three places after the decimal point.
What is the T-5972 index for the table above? 0.014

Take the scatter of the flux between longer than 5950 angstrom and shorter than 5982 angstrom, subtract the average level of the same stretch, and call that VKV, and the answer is -8.2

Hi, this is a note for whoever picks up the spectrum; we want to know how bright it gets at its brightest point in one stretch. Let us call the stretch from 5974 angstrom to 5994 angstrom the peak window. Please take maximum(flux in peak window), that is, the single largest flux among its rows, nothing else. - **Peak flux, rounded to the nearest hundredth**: 9.55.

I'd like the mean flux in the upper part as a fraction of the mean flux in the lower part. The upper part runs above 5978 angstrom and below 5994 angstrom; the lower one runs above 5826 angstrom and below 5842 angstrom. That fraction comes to 0.995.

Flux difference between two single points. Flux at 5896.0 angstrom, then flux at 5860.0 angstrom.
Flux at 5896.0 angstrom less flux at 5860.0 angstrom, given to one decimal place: -1.1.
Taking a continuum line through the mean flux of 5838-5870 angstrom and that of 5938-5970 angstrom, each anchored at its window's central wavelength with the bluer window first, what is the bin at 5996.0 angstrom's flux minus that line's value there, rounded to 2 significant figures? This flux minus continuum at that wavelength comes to 0.43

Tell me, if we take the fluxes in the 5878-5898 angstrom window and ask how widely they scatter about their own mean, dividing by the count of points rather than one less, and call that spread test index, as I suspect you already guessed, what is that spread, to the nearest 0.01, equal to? 0.43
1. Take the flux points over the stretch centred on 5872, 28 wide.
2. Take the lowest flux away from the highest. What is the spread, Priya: 0.93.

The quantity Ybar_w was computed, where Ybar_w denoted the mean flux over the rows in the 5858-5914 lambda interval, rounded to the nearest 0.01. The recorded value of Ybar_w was 8.03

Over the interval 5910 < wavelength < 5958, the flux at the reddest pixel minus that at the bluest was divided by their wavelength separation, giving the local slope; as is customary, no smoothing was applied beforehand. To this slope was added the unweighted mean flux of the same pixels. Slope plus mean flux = 8.45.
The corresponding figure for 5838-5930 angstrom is 8.22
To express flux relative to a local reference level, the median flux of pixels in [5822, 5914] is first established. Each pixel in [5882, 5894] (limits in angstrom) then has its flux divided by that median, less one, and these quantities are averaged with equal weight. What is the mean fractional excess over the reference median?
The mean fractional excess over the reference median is -0.098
